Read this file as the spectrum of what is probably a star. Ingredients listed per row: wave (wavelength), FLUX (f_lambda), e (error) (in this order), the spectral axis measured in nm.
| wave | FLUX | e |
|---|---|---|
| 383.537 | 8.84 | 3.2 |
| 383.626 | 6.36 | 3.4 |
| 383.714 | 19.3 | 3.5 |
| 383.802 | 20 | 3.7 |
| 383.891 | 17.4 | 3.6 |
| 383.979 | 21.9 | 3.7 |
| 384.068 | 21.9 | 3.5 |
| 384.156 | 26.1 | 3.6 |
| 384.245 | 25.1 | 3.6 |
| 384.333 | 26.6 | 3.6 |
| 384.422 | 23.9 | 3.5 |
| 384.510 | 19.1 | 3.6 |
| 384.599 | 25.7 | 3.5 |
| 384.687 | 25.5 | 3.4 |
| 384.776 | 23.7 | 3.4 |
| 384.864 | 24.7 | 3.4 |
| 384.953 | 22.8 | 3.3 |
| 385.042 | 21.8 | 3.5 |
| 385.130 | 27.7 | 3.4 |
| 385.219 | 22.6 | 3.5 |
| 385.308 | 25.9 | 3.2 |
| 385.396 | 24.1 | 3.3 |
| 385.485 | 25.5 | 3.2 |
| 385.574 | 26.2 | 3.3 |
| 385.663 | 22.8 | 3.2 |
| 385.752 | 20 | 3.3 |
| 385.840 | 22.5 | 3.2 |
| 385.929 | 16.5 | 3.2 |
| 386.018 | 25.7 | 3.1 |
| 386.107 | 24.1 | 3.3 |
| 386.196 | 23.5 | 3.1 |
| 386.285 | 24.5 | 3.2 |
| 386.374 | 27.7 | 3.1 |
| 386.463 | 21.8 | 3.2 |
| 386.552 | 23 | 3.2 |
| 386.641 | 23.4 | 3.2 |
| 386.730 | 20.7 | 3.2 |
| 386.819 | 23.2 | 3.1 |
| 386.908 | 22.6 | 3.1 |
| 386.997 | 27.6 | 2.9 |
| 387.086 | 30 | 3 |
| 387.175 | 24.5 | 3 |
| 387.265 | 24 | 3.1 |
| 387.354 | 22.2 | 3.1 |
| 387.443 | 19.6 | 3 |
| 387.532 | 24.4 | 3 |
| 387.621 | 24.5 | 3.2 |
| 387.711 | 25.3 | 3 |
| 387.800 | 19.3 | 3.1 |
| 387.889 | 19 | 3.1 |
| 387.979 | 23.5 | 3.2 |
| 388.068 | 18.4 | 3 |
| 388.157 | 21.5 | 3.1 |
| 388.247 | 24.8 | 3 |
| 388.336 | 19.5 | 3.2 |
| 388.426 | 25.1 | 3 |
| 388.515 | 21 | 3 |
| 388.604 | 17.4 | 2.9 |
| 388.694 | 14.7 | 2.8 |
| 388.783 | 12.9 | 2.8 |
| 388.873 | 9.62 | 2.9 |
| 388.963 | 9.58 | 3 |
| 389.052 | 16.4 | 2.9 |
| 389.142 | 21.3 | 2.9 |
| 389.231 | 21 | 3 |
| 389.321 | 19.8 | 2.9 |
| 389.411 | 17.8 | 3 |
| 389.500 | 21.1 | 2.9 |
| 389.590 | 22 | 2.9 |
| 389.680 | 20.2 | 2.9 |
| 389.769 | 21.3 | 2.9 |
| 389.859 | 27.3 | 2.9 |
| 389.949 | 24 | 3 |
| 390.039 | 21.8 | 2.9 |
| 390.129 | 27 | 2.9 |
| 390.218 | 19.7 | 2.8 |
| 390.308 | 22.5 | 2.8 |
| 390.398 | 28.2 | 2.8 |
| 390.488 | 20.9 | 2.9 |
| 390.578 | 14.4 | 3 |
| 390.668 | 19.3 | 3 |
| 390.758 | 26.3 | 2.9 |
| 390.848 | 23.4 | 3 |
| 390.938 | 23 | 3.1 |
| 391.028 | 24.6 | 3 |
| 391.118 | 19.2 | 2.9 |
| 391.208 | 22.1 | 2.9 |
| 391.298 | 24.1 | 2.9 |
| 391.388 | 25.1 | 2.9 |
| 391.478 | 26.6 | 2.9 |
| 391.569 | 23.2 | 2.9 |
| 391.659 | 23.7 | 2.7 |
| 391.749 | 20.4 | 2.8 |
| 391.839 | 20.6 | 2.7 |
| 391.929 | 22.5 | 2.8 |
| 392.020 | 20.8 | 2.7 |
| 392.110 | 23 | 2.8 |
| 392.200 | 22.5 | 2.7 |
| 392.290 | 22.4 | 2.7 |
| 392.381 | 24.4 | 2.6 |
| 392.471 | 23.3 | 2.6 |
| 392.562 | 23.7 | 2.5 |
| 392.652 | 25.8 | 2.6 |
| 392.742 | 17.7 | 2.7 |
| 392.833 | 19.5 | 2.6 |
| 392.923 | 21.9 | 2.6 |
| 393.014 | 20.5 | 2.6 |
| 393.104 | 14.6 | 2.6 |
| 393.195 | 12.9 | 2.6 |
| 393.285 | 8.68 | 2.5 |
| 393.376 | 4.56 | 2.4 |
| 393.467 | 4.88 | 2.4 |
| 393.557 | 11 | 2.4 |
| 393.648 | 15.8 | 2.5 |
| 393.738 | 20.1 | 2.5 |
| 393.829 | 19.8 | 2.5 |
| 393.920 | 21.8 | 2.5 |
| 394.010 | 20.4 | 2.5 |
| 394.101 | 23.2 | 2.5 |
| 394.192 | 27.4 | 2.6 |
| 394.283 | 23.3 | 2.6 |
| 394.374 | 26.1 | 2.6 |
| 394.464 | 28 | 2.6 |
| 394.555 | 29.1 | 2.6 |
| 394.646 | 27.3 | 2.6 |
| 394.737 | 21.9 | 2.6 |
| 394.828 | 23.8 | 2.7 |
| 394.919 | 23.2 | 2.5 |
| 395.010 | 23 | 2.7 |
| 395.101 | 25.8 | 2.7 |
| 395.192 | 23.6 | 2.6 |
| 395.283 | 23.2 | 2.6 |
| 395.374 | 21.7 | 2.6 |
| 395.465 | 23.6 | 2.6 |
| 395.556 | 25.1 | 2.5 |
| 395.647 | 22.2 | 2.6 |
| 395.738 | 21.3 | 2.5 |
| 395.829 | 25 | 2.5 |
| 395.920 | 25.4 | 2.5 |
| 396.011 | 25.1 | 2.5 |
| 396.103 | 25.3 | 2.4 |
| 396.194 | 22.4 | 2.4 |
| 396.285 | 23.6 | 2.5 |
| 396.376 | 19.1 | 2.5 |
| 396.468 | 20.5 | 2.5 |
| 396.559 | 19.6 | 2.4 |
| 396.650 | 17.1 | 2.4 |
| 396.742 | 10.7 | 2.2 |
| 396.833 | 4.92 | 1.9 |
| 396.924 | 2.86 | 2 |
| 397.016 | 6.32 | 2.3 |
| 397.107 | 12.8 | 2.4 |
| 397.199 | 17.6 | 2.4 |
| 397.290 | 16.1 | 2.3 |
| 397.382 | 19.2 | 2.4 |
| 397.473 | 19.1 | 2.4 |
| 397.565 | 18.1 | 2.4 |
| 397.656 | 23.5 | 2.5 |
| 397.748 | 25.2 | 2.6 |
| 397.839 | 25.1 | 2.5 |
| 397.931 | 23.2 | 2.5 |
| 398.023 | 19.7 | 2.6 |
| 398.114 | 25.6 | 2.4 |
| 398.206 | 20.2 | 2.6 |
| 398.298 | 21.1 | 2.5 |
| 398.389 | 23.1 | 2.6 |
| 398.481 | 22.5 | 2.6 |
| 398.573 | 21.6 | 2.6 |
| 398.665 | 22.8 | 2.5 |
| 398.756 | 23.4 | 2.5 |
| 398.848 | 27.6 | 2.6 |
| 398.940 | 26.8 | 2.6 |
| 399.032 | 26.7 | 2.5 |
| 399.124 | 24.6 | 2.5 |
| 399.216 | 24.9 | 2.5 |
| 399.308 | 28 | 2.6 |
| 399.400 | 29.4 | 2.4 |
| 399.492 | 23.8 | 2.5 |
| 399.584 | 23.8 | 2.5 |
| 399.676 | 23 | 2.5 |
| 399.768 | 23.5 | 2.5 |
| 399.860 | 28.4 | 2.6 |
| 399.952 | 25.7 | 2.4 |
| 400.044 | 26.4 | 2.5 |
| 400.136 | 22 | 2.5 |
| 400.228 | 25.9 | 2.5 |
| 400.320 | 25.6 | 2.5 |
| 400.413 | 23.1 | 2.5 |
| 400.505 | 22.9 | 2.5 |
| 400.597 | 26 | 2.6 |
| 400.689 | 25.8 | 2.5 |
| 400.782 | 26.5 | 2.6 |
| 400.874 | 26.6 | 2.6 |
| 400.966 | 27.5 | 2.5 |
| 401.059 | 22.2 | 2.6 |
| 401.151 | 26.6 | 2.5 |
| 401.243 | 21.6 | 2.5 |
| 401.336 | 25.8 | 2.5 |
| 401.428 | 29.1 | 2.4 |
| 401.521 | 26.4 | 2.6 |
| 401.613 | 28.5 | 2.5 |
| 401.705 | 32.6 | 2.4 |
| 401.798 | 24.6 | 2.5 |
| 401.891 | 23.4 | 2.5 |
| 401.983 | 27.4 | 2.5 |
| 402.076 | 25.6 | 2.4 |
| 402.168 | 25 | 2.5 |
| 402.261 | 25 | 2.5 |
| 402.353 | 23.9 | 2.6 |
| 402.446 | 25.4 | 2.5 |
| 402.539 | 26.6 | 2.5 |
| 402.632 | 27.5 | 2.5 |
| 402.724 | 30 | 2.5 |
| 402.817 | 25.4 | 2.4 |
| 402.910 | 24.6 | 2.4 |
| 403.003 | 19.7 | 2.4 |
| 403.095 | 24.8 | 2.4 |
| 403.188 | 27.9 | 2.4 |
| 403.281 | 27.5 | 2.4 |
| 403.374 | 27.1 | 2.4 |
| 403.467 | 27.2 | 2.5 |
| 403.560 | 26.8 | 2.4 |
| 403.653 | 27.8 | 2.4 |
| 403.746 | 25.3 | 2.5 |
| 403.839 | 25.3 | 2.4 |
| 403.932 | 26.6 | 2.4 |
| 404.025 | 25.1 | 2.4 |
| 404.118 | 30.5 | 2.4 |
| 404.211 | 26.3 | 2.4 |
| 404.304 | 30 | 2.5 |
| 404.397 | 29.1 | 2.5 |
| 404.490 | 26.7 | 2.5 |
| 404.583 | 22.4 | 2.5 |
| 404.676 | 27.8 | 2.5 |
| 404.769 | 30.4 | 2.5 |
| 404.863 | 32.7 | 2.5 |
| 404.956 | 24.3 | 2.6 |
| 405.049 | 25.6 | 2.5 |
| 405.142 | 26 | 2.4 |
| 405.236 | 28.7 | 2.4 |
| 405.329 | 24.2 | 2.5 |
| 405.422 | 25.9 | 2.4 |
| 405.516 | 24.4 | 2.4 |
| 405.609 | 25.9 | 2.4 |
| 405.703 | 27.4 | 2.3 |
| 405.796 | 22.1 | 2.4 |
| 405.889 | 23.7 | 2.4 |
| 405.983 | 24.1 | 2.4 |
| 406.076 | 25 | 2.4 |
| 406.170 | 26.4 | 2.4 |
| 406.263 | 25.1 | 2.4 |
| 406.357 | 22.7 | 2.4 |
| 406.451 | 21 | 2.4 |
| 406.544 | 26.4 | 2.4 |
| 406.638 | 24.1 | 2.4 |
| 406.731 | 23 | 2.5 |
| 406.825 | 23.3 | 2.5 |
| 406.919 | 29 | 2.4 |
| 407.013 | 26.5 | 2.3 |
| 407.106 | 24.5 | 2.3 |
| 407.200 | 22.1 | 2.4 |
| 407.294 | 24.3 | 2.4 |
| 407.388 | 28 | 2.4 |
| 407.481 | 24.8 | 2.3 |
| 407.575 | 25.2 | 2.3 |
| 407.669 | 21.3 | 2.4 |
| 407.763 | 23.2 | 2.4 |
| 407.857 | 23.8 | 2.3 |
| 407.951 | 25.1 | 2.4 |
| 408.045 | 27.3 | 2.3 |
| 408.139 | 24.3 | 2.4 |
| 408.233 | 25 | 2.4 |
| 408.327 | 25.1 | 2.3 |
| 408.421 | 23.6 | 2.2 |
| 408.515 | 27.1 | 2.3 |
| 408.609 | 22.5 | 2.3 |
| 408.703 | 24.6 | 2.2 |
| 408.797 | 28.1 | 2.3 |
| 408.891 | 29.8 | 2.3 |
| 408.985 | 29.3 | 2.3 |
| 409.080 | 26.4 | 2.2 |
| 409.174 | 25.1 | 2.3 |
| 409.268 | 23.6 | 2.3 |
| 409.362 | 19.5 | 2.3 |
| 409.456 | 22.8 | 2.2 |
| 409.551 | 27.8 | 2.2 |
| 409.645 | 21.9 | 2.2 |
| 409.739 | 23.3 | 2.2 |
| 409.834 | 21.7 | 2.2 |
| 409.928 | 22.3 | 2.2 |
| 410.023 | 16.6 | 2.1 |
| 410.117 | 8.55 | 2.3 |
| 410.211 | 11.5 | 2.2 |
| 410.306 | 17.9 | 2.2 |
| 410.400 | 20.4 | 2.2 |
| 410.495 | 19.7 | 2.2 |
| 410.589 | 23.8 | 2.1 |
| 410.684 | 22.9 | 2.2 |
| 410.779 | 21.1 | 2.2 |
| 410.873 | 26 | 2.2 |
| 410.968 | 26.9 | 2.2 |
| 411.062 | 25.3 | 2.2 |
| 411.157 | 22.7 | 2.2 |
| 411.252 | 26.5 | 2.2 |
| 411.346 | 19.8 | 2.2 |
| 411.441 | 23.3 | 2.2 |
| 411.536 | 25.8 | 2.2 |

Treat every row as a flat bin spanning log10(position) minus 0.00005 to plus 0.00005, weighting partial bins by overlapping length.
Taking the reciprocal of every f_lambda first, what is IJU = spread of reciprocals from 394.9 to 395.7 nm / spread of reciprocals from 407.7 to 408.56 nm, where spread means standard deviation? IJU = 1.0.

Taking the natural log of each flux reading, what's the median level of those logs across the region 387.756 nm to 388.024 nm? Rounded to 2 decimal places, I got 2.96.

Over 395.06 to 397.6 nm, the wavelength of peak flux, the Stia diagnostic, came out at 395.101 nm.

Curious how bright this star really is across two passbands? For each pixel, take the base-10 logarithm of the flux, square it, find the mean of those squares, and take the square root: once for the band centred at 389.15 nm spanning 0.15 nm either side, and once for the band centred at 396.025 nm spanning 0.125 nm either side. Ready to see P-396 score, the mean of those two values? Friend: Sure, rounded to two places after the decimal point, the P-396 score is 1.35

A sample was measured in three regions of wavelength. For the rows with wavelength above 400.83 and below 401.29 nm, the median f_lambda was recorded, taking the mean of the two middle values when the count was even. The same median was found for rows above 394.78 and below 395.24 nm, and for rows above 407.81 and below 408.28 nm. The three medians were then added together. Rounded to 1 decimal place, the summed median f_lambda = 75.2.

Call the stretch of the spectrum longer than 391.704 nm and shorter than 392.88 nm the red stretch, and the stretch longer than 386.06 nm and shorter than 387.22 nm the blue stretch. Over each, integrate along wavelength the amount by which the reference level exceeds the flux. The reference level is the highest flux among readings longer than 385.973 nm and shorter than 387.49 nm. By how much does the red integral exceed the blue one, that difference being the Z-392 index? 2.8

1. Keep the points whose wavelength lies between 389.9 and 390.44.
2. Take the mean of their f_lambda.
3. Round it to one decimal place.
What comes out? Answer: 23.9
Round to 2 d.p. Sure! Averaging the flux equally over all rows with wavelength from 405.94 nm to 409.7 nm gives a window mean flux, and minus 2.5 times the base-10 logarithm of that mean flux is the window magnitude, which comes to -3.49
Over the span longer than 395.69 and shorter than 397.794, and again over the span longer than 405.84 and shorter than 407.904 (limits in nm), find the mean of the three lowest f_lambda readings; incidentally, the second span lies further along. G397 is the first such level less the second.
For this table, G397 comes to -17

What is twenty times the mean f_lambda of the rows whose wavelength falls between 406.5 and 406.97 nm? 503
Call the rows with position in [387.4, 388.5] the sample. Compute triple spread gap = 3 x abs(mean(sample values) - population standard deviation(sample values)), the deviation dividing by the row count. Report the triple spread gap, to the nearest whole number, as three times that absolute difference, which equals 58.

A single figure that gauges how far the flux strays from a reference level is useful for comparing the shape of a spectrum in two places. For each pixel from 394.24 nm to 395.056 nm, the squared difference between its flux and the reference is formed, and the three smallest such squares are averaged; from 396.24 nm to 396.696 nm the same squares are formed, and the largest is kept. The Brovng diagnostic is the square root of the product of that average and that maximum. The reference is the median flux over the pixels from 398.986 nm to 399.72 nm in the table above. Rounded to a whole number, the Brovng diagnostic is 10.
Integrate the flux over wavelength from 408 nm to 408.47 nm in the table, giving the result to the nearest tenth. 11.8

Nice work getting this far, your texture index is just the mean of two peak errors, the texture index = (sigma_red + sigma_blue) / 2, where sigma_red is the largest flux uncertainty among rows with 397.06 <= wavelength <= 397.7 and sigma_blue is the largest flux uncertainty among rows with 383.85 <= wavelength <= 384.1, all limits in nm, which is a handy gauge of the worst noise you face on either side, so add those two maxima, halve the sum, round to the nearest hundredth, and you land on 3.10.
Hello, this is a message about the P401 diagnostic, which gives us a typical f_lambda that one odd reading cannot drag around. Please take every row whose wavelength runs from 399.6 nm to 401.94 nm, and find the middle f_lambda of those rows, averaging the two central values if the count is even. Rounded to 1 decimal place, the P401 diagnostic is 25.8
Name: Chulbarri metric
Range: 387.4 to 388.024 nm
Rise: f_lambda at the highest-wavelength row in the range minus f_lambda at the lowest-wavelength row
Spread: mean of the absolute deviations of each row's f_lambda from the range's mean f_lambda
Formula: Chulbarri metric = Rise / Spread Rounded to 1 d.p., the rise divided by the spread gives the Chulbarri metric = 1.6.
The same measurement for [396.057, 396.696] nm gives -3.6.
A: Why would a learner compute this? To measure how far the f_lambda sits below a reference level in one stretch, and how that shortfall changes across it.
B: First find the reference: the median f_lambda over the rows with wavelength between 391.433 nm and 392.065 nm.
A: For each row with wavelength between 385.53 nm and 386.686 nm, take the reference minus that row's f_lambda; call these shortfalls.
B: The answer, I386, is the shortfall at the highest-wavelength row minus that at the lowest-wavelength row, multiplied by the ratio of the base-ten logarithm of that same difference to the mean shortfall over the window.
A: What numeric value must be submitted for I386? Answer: -1.8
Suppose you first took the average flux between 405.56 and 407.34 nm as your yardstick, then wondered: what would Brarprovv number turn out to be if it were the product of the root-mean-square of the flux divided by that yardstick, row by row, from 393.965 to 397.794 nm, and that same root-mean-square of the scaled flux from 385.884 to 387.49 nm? 0.86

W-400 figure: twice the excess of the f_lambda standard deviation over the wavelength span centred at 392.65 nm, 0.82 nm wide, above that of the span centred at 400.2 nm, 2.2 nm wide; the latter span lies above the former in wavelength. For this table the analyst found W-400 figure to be 1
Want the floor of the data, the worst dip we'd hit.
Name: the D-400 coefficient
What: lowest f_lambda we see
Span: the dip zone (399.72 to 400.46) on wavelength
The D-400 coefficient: 22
